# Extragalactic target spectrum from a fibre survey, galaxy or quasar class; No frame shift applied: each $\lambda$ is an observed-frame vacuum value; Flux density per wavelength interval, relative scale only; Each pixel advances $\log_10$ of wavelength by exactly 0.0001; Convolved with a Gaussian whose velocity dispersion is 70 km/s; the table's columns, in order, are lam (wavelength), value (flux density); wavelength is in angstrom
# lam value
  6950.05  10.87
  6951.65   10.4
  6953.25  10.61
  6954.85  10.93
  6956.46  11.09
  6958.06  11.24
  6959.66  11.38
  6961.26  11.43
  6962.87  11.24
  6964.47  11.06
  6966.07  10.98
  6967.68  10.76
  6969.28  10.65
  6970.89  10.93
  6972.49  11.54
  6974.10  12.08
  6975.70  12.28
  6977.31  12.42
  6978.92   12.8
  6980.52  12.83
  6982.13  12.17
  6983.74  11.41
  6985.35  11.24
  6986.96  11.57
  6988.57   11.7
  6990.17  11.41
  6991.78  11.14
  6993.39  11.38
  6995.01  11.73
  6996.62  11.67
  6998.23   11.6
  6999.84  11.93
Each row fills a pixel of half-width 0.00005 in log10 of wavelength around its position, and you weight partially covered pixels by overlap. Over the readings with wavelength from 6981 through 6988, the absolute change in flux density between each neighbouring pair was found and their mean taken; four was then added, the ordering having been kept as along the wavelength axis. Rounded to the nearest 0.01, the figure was 4.42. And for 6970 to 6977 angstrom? 4.45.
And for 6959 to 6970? 4.14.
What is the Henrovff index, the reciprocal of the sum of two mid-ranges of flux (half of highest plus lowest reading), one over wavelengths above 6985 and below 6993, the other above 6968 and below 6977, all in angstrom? 0.0437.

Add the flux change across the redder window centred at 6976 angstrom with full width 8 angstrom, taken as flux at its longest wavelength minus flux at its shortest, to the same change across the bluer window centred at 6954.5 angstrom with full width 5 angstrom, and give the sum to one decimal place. 1.7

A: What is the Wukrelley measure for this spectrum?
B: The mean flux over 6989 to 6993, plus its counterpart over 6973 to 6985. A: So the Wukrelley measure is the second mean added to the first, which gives 23.6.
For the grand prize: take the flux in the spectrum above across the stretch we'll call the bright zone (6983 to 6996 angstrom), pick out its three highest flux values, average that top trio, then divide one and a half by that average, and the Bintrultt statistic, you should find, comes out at 0.129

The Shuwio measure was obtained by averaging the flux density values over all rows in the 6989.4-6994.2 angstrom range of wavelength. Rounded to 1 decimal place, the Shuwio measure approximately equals 11.3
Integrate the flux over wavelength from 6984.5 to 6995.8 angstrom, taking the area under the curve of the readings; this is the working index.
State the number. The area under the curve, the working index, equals 129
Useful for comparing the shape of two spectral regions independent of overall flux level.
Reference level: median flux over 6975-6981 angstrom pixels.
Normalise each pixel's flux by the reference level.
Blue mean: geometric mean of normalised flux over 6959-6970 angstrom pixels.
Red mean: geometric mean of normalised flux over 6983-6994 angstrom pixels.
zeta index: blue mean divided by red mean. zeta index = 0.97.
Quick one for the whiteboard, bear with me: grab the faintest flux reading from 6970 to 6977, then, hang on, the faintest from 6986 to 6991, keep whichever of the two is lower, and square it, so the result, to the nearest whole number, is 119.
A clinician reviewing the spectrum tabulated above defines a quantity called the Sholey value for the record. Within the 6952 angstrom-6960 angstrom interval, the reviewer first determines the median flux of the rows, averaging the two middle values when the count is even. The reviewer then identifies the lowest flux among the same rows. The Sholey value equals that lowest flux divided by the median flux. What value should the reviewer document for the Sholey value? 0.957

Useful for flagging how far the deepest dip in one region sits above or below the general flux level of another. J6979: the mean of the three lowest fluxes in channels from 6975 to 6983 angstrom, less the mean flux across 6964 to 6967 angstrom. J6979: 1.3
